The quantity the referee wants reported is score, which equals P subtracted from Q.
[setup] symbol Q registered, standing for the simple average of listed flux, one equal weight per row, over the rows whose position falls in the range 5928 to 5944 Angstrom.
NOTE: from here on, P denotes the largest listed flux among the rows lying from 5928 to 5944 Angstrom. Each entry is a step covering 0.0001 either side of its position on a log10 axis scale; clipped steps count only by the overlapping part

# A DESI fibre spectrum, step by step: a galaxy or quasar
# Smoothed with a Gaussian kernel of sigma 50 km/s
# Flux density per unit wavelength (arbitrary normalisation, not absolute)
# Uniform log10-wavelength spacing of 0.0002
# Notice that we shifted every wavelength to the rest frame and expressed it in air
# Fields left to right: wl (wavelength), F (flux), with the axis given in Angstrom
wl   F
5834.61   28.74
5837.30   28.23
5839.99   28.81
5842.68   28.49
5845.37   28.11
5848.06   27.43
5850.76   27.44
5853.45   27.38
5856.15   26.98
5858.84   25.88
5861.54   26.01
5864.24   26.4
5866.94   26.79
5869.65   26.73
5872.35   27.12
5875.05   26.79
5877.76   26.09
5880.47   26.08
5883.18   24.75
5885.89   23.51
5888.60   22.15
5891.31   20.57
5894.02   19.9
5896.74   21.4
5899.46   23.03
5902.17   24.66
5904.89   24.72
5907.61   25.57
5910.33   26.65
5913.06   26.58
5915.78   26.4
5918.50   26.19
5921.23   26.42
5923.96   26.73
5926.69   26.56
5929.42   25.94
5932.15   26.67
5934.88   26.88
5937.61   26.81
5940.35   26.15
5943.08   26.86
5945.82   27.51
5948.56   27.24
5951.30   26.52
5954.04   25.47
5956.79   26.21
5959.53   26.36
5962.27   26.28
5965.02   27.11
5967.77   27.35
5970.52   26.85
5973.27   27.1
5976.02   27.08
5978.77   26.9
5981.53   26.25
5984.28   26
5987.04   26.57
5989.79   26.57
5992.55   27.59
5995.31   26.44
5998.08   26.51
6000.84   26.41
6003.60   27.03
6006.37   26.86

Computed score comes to -0.33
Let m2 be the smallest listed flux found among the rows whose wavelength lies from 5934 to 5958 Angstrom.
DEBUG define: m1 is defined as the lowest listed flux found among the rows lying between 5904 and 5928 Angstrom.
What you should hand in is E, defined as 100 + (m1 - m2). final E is 99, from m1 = 24.72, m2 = 25.47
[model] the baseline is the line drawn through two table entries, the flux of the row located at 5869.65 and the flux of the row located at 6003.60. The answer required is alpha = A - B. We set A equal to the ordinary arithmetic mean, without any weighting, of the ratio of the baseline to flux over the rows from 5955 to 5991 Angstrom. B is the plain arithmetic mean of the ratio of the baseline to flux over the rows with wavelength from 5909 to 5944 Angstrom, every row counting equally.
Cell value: 0.00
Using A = 1.01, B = 1.01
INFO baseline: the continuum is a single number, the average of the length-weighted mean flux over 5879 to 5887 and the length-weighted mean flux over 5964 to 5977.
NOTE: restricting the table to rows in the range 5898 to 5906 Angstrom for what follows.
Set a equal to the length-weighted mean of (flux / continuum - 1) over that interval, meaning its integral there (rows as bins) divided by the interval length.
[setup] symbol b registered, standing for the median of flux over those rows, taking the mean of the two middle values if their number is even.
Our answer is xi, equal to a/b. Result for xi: -0.0029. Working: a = -0.072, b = 24.66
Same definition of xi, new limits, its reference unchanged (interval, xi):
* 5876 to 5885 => -0.0006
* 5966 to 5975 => 0.0016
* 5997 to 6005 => 0.0010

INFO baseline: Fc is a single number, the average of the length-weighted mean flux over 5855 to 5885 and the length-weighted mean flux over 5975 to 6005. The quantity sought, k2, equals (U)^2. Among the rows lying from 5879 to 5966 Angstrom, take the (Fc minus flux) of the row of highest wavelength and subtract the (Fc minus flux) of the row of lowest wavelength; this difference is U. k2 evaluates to 1.06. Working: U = -1.0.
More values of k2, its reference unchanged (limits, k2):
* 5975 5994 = 0.26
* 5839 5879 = 7.40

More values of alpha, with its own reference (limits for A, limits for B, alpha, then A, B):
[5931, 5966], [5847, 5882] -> 0.01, 1.01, 1.00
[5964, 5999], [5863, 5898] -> -0.10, 1.01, 1.11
